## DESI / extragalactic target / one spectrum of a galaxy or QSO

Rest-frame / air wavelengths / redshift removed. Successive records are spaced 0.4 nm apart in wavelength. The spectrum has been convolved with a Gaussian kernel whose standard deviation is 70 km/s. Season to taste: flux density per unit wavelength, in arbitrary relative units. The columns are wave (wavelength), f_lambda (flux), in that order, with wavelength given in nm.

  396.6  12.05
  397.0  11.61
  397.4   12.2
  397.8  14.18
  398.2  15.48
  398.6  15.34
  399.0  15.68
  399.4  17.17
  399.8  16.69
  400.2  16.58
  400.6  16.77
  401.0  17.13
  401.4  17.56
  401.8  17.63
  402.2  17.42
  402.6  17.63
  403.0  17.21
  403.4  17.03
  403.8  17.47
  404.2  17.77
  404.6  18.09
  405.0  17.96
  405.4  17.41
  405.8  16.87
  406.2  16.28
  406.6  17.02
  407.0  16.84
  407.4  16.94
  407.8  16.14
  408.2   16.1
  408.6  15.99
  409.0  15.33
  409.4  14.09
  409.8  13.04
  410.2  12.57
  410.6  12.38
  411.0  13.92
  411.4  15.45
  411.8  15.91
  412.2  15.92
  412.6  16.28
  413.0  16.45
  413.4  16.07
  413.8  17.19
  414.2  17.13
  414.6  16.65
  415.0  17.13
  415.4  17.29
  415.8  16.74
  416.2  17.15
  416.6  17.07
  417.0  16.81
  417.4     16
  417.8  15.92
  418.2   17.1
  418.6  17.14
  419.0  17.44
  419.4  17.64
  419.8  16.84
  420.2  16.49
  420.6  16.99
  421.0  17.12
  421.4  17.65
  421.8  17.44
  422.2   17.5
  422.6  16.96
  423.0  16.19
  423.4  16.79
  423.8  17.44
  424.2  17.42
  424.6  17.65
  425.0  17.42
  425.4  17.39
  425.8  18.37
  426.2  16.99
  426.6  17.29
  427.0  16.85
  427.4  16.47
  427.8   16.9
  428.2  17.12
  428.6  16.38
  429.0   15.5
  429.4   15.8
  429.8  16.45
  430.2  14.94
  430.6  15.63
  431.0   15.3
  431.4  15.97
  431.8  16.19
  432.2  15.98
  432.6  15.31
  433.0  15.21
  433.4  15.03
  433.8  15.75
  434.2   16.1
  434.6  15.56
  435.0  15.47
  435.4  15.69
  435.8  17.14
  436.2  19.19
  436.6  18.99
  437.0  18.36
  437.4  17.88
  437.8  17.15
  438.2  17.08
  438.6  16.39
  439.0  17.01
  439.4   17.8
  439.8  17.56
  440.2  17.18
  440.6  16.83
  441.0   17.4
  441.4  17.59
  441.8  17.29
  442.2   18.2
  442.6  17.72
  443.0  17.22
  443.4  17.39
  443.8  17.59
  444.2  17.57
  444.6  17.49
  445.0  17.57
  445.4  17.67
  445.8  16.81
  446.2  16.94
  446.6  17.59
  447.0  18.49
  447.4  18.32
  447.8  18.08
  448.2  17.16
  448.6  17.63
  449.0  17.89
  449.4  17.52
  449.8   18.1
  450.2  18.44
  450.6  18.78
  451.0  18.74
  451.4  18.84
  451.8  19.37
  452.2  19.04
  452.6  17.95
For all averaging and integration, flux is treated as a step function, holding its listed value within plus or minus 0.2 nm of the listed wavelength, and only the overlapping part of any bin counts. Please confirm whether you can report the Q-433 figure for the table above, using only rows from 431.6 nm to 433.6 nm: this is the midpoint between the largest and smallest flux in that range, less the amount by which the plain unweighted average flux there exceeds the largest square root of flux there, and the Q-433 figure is 4.09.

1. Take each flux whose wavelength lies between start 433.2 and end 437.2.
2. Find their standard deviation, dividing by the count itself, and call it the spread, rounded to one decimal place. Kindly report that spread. 1.5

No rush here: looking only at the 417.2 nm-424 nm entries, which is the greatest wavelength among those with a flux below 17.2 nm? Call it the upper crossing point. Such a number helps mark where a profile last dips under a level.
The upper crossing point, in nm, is 423.4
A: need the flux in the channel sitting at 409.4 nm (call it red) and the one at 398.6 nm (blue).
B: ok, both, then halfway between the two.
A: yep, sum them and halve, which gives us 14.7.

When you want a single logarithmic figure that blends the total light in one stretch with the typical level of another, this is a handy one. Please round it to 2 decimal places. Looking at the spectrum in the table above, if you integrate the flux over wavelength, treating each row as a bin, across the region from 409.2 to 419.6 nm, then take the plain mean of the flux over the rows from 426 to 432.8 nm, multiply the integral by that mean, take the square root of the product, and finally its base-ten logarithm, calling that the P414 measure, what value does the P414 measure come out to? 1.72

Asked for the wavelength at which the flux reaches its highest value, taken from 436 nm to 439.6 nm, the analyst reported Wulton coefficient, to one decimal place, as 436.2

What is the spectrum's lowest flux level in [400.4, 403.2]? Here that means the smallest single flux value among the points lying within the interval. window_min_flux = 16.77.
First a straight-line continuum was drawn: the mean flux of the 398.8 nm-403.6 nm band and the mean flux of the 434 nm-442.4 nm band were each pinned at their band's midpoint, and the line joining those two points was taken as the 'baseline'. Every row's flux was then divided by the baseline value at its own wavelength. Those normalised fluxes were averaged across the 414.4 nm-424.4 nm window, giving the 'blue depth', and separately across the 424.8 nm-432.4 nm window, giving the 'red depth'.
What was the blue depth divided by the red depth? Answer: 1.03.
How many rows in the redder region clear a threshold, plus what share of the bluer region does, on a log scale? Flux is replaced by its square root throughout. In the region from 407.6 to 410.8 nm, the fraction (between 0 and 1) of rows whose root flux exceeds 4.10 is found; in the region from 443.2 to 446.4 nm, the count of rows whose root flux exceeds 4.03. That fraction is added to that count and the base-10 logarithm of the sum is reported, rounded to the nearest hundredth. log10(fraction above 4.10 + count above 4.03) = 0.90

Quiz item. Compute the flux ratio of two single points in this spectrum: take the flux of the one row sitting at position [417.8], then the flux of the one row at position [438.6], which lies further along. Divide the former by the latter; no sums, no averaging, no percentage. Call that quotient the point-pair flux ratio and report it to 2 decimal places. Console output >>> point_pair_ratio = 0.97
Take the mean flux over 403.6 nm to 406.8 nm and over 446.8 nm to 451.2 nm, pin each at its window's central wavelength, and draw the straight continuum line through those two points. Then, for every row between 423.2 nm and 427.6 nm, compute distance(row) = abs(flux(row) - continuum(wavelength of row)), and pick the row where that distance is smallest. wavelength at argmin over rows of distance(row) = 424.6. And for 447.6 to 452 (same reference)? 447.8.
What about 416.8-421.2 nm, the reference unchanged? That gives 419.4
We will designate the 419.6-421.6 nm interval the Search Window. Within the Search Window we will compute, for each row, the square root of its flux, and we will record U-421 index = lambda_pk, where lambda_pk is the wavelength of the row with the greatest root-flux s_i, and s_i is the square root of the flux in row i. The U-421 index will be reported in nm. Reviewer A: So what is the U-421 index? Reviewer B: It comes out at 421.4 nm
